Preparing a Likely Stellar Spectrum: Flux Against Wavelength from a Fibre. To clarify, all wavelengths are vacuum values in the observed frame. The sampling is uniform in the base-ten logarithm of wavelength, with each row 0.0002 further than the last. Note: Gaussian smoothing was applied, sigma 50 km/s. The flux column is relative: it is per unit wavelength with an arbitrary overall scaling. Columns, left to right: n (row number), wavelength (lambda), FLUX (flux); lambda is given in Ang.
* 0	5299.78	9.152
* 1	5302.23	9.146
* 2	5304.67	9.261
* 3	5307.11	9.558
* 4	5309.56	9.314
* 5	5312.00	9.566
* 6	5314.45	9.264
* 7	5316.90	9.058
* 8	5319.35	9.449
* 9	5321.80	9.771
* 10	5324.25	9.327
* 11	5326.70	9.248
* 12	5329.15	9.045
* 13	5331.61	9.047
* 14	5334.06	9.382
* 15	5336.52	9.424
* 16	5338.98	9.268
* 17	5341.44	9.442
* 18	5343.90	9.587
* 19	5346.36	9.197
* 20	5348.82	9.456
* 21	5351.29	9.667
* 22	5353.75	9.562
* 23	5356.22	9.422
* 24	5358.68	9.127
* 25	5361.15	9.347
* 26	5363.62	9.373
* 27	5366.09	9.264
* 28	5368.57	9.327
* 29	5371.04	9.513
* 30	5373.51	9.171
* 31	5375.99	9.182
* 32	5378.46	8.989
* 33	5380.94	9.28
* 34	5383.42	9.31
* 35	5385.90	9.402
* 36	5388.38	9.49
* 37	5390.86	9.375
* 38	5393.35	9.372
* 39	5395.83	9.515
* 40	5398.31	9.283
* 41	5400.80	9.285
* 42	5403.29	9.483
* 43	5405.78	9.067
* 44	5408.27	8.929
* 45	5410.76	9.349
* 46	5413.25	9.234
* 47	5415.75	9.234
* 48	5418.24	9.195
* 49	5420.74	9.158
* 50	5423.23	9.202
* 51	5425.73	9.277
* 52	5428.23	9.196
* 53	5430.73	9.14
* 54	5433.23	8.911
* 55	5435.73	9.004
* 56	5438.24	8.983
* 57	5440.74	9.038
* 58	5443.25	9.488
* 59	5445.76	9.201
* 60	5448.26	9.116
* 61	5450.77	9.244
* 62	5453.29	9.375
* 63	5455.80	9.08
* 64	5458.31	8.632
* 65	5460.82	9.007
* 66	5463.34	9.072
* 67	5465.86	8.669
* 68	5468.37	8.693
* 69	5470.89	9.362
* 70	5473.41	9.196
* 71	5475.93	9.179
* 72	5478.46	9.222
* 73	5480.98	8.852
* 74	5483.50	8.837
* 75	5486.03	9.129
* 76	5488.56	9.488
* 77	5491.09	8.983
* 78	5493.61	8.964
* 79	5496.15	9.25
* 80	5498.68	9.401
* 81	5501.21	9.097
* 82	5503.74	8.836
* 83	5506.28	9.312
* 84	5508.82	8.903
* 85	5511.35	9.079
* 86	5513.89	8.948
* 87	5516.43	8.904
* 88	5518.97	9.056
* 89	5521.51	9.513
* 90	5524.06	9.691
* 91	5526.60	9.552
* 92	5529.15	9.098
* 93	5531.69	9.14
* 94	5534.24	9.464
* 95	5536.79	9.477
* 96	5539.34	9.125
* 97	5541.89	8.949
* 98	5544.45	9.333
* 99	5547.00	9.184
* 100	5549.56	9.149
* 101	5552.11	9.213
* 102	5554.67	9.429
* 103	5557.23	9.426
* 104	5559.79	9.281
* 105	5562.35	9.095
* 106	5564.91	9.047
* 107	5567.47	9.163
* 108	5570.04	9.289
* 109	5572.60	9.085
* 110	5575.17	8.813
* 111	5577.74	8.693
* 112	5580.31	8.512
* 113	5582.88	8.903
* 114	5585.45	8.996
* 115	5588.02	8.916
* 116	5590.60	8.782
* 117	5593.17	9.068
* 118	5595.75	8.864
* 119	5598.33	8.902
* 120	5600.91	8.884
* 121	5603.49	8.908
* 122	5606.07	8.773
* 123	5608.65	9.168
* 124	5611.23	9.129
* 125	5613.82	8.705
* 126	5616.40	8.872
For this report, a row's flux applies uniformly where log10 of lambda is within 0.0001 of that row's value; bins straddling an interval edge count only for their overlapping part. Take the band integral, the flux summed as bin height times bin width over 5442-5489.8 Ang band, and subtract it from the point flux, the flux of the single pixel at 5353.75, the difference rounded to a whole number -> -425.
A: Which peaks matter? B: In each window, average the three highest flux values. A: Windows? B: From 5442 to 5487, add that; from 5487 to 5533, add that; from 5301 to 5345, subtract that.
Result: 9.35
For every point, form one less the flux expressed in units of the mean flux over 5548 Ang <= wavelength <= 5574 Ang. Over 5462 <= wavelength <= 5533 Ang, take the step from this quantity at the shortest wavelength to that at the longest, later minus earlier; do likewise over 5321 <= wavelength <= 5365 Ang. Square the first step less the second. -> 0.0026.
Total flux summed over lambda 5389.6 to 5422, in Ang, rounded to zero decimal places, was 120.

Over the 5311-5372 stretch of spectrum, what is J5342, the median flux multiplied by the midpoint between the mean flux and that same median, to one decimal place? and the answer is 87.8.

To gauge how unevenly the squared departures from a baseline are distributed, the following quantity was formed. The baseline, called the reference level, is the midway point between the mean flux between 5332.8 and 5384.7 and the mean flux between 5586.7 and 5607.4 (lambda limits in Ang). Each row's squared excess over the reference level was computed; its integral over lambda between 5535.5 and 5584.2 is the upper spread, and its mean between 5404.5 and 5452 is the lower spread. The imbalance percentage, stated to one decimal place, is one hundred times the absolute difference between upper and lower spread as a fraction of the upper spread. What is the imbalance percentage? 99.3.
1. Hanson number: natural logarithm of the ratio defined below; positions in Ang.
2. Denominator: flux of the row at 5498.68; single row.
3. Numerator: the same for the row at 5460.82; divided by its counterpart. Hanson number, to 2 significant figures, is -0.043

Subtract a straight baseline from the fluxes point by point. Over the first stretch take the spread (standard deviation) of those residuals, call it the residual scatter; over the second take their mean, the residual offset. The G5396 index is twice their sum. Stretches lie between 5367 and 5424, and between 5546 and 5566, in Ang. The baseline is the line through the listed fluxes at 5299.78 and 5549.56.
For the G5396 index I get 0.5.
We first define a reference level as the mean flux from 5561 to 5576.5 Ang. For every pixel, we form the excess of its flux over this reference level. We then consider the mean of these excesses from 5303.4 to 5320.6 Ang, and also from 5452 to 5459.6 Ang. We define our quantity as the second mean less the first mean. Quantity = -0.32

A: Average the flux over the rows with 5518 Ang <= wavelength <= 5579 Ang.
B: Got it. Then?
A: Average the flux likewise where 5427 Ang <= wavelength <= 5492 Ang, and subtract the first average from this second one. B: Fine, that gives -0.14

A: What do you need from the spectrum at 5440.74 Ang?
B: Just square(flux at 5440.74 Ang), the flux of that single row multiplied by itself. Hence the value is 81.7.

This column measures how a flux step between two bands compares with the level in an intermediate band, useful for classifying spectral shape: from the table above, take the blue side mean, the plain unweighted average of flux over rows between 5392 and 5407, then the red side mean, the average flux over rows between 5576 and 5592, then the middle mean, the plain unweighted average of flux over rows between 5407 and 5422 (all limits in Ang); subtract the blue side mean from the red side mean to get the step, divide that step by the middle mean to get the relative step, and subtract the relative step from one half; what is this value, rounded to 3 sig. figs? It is 0.558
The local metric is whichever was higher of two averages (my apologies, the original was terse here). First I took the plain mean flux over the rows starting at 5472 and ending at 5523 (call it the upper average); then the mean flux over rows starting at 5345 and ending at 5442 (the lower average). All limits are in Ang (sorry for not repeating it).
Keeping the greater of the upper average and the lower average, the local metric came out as 9.26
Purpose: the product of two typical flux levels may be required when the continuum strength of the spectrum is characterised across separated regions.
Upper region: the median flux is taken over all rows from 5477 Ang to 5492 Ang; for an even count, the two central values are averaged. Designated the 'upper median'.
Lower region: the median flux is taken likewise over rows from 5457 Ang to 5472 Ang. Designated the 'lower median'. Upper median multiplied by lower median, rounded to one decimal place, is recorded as 80.1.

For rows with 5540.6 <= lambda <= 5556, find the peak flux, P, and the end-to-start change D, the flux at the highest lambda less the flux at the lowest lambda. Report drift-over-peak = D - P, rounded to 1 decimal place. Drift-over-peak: -8.9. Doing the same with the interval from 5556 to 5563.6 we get -9.8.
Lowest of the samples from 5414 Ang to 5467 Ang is 8.632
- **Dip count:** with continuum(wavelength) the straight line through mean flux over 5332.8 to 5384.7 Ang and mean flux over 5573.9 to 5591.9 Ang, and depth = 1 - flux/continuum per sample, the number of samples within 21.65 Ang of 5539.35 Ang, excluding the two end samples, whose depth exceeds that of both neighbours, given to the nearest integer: 3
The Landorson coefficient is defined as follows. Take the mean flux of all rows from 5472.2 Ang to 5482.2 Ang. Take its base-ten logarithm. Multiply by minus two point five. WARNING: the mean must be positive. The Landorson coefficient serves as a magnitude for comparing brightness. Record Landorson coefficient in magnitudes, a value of -2.40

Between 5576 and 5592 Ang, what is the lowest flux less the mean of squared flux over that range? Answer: -69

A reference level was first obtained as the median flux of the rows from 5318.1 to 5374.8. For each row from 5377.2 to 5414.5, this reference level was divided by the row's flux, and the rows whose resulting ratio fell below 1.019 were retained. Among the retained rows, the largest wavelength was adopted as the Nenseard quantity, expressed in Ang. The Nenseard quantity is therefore 5413.25 Ang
